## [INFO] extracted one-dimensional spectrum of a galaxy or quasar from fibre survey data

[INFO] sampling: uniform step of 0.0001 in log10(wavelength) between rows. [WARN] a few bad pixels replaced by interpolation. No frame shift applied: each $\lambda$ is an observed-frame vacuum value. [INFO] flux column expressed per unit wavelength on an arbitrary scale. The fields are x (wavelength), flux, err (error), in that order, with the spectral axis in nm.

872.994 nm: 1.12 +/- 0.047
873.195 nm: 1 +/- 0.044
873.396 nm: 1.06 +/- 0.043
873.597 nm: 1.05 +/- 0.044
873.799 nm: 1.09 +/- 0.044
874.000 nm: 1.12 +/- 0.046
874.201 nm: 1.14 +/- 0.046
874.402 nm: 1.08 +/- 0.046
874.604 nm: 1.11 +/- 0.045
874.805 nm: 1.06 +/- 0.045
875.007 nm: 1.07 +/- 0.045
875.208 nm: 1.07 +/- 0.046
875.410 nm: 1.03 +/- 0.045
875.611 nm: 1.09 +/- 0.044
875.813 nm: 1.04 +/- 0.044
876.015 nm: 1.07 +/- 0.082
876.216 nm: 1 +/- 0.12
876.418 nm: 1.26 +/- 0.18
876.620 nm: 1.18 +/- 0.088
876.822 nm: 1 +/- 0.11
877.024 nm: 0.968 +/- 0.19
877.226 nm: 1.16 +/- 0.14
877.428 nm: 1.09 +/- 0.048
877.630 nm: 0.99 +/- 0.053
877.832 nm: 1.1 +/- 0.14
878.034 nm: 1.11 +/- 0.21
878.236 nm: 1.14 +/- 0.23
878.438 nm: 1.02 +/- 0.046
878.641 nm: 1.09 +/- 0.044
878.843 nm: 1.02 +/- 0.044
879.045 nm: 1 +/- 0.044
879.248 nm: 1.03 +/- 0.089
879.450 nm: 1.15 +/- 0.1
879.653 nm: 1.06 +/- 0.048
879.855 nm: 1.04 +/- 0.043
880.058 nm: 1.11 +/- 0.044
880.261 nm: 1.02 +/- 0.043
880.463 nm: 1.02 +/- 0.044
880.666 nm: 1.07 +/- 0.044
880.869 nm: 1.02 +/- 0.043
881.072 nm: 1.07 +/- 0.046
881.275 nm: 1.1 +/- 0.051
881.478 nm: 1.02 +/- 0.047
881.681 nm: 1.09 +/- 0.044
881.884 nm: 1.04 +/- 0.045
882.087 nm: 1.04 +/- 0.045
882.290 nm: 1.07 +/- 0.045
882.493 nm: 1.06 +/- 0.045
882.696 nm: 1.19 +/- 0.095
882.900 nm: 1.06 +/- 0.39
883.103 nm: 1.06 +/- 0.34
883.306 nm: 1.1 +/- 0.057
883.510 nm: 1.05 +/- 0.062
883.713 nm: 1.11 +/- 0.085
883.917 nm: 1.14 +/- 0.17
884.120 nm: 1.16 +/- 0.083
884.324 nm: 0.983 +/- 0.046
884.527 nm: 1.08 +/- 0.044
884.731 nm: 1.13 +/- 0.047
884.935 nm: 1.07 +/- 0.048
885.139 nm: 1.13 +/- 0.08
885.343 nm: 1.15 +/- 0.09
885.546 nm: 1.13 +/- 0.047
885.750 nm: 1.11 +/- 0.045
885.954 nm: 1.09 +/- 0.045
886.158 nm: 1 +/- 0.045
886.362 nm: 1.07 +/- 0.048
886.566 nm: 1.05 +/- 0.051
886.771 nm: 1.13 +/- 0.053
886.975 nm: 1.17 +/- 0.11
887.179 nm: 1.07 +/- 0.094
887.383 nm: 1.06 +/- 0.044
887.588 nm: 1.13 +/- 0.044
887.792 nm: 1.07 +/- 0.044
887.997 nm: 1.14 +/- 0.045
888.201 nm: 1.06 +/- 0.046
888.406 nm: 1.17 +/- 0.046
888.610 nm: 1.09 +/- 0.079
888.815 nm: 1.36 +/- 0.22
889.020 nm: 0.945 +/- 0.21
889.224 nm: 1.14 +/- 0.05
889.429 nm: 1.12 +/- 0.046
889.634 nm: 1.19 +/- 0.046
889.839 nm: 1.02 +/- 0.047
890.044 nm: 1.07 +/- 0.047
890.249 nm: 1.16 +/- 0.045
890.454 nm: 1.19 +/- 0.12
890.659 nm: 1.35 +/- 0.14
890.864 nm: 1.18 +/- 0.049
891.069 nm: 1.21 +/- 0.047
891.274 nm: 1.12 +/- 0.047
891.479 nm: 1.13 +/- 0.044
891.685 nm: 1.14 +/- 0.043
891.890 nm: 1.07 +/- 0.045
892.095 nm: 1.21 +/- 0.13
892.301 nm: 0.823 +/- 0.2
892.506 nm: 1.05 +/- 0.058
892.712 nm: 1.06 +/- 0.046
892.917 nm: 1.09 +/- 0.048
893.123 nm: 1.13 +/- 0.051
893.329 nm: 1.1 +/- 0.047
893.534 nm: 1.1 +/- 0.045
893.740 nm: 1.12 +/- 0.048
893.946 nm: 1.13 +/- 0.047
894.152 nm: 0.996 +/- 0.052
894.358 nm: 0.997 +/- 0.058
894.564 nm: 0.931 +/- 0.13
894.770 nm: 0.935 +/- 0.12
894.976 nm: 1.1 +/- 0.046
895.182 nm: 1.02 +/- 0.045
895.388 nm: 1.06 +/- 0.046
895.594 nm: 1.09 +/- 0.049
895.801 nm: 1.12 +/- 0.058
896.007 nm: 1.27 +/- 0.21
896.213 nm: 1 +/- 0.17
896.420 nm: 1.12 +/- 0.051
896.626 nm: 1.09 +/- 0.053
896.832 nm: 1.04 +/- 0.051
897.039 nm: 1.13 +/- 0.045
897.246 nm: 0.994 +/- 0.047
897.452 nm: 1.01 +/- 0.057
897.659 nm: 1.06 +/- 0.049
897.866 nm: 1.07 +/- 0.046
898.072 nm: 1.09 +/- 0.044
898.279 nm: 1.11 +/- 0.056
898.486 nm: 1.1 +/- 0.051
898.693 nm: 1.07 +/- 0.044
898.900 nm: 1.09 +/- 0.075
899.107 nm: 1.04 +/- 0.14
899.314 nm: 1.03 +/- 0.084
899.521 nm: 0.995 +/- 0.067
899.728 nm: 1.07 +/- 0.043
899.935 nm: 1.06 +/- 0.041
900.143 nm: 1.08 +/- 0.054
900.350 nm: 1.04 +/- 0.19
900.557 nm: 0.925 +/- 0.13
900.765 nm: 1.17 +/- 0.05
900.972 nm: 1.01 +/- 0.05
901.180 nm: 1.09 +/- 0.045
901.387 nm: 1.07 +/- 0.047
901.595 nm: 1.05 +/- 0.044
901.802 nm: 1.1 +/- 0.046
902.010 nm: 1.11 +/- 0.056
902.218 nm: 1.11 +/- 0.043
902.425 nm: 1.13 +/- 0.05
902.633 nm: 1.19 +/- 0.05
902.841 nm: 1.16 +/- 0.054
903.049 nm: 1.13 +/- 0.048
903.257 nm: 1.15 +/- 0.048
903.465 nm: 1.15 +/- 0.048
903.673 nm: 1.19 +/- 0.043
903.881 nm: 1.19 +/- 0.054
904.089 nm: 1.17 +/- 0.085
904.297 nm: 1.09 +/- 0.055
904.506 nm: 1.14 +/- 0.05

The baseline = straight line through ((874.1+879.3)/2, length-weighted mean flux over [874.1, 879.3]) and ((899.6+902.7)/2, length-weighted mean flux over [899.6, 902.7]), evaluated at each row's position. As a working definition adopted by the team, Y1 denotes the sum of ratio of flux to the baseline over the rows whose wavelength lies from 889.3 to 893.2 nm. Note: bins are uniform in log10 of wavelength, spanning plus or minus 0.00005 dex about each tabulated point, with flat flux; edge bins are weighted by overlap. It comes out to 19.8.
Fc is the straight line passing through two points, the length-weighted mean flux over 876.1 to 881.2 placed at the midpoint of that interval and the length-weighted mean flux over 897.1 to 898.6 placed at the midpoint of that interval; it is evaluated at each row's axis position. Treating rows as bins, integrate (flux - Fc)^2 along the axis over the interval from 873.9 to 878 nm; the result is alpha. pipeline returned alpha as 0.020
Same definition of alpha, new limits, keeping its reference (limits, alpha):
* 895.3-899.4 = 0.015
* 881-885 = 0.010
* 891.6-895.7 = 0.030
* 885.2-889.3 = 0.033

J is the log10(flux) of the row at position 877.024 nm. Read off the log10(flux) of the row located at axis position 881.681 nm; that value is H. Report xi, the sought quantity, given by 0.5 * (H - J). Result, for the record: 0.026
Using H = 0.04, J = -0.014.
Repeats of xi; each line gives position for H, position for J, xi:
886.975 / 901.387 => 0.019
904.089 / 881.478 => 0.030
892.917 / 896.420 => -0.006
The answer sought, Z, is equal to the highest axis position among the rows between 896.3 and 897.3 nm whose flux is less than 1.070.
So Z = 897.246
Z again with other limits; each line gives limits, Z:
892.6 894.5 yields 894.358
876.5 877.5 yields 877.024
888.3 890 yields 889.839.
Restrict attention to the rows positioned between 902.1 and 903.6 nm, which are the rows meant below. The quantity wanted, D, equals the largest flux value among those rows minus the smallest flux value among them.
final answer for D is 0.08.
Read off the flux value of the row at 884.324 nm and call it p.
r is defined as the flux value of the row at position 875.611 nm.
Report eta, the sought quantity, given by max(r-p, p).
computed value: 0.98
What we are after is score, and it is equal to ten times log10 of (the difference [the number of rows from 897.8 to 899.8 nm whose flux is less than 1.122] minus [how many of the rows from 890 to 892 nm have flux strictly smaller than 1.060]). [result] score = 10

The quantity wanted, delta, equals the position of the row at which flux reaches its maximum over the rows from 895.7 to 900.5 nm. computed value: 896.007 nm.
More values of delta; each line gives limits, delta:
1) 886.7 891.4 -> 888.815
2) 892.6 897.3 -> 896.007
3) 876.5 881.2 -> 876.620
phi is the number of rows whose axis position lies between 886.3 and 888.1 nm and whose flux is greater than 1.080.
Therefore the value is 4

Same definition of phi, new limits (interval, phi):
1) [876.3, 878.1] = 6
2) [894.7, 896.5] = 5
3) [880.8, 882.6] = 2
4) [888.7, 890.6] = 6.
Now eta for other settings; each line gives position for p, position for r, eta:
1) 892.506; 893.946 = 1.05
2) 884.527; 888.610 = 1.08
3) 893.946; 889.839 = 1.13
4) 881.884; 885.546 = 1.04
